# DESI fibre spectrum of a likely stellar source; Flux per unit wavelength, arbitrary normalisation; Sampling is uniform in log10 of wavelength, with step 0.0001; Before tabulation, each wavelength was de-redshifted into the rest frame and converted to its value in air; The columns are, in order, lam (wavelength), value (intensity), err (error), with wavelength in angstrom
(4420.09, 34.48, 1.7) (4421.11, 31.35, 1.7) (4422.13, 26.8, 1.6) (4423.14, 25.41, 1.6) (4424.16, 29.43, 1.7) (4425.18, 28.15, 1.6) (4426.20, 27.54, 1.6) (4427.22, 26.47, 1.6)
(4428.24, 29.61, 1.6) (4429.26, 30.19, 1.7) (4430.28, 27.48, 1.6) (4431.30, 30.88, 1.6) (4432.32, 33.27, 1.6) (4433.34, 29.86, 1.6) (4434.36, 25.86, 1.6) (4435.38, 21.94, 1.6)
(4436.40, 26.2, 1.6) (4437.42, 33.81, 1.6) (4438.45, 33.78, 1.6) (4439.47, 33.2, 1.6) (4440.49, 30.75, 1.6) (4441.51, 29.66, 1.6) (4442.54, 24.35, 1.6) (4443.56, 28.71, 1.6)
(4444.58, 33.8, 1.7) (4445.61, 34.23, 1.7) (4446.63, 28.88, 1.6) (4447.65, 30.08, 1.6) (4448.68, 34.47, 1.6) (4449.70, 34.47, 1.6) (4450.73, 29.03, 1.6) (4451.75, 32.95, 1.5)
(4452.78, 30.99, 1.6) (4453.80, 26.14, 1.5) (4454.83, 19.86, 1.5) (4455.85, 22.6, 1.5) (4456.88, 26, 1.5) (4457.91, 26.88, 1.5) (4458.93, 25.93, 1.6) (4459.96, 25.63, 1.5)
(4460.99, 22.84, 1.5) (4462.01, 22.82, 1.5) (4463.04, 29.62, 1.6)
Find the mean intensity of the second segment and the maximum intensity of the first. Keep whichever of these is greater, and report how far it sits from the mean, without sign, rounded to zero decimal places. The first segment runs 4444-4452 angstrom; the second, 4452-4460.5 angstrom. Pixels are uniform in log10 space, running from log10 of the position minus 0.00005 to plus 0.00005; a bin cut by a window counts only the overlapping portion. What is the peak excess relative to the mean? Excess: 9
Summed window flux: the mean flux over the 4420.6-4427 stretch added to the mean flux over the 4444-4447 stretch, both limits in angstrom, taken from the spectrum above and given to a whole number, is 60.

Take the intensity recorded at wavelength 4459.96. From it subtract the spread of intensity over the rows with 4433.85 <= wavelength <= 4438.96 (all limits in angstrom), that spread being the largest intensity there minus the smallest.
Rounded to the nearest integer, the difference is 14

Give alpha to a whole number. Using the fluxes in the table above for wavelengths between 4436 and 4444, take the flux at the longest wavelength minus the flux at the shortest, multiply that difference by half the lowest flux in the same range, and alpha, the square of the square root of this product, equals 31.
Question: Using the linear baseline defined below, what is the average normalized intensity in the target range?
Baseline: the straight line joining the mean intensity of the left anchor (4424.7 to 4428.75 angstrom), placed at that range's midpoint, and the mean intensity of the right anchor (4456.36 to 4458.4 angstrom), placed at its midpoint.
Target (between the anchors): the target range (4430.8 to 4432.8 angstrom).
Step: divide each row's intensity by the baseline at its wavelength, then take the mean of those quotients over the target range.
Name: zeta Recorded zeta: 1.16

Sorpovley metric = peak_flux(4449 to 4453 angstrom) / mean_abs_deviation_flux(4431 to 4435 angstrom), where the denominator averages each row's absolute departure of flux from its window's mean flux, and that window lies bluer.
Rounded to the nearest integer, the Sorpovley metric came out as 16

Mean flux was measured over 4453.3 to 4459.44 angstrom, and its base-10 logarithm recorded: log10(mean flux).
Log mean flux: 1.39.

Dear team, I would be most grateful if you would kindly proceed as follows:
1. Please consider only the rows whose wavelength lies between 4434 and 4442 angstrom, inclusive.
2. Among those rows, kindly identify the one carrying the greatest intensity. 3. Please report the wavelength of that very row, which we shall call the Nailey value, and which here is 4437.42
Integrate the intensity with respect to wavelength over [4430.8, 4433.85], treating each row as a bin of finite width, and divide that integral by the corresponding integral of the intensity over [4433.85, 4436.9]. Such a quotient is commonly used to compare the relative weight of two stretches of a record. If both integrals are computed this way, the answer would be 1.27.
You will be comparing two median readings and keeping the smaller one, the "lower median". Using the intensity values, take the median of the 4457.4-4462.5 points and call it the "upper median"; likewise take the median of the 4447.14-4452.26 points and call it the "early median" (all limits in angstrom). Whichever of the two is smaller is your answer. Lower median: 26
